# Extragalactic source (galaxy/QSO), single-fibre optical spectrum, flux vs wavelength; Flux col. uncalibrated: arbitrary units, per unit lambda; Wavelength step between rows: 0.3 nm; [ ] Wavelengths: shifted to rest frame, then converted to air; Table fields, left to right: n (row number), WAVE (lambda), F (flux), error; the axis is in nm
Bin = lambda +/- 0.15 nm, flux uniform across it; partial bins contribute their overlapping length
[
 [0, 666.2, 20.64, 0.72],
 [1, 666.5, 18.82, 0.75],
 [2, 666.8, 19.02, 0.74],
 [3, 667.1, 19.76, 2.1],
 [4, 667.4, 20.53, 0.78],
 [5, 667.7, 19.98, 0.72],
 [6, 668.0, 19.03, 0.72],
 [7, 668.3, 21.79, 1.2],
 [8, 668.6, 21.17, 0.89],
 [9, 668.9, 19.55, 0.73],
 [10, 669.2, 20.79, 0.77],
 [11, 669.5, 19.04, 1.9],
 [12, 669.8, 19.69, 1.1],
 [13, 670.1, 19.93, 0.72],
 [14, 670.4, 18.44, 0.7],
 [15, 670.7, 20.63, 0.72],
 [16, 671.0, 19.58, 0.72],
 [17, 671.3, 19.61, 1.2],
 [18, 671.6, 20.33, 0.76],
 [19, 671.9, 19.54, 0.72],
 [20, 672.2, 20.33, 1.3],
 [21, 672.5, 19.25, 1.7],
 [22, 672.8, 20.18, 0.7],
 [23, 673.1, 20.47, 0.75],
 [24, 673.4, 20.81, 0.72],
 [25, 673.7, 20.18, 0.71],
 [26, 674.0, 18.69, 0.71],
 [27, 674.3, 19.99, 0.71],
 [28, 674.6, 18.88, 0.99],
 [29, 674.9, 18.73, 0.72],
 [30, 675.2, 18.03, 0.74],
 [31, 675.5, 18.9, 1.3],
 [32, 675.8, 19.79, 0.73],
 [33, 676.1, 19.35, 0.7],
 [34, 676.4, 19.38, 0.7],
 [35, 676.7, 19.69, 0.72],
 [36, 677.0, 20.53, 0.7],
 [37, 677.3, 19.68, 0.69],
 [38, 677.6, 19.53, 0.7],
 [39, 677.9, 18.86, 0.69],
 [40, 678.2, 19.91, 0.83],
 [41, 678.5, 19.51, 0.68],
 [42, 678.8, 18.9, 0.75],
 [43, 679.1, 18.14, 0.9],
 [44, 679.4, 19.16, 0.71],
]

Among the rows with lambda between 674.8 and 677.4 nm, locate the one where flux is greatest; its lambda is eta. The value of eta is 677.0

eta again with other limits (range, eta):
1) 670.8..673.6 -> 673.4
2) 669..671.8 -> 669.2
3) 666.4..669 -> 668.3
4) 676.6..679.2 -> 677.0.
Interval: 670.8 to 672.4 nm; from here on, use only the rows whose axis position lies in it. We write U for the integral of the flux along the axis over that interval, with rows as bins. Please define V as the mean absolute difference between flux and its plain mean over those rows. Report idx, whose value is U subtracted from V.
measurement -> -31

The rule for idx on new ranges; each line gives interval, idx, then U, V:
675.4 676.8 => -27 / 27.2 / 0.25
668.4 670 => -31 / 32.2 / 0.75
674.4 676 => -30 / 30.3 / 0.39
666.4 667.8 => -27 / 27.5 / 0.56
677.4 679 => -31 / 30.9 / 0.37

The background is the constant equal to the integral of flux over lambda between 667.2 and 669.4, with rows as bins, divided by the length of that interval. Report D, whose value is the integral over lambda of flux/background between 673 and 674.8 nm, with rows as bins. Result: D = 1.75 nm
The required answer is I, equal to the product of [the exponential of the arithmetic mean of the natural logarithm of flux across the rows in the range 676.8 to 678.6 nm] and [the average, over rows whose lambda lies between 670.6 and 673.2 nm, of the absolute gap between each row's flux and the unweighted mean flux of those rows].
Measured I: 8.7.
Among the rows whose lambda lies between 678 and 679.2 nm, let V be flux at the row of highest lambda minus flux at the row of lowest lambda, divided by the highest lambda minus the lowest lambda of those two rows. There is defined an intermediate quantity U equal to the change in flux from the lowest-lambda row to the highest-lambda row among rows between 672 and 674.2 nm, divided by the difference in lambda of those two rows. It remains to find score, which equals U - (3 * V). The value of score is 5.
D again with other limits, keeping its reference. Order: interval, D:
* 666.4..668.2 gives 1.73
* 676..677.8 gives 1.74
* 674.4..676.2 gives 1.68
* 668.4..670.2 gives 1.78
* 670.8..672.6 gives 1.75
